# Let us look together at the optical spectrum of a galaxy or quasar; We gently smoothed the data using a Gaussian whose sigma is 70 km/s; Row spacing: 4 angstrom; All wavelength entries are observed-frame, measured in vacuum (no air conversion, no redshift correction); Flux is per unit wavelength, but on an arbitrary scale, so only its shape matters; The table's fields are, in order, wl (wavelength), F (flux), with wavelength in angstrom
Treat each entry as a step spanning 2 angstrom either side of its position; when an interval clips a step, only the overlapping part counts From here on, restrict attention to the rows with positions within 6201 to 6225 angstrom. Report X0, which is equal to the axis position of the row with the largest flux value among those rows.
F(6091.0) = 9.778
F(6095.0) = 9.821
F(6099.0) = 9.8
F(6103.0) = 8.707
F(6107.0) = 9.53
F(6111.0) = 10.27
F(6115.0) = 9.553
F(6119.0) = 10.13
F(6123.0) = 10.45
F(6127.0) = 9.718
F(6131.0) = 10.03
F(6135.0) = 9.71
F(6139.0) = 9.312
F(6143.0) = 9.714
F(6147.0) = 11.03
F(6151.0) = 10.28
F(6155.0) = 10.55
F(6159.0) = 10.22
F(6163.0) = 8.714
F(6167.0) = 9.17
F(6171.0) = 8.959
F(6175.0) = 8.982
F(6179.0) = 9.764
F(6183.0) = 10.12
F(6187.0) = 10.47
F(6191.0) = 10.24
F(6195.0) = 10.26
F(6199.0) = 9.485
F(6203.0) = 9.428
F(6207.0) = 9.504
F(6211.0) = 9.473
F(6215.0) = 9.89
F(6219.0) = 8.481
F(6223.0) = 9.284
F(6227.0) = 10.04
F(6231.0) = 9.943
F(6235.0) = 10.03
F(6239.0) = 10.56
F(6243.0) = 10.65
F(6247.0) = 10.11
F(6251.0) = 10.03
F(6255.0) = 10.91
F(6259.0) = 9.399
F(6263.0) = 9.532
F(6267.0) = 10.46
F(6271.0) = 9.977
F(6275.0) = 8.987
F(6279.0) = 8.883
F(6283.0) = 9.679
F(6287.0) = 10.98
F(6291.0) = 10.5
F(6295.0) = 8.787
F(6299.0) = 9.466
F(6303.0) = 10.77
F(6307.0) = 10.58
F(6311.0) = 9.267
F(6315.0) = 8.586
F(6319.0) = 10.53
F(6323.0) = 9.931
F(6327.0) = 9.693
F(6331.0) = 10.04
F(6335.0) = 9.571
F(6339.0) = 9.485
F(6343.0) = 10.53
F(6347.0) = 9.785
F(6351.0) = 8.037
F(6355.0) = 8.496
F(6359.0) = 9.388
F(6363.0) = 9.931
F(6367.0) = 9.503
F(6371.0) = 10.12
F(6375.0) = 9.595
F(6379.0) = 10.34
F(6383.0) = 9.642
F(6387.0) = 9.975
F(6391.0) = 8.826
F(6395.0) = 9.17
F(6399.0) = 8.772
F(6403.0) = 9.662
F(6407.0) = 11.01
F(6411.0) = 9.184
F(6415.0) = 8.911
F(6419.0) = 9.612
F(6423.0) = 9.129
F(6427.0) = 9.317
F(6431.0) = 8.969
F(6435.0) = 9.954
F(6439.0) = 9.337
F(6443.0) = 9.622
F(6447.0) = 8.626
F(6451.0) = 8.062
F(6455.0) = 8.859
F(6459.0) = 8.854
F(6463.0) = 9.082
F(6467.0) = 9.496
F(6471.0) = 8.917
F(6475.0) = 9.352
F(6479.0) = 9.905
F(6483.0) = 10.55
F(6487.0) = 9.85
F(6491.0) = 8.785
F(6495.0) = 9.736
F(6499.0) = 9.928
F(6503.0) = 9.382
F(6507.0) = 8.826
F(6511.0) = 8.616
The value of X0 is 6215.0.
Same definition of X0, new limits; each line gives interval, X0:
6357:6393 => 6379.0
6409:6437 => 6435.0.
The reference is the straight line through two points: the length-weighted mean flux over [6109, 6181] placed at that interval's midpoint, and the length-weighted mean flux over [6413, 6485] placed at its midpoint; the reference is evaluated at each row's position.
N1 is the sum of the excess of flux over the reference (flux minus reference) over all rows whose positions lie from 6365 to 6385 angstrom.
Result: 2.3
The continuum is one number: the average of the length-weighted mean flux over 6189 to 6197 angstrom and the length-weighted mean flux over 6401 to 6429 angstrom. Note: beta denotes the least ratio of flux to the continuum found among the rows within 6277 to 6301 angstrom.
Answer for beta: 0.89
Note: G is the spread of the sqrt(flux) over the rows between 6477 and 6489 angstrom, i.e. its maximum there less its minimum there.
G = 0.11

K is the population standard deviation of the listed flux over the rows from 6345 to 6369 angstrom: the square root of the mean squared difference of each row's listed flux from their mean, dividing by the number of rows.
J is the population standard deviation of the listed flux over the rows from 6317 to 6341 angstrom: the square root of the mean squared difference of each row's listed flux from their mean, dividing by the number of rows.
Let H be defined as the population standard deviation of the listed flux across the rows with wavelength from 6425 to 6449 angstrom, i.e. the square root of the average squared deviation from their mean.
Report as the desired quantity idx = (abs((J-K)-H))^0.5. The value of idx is 0.88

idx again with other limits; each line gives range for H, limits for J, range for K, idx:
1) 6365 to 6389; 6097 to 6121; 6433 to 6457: 0.66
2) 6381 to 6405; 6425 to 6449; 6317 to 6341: 0.61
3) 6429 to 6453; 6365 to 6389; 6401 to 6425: 1.01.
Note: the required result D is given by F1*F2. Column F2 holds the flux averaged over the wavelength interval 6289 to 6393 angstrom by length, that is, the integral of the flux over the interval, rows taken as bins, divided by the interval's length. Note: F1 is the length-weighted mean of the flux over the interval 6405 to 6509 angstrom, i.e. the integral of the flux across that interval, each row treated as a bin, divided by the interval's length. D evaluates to 90.5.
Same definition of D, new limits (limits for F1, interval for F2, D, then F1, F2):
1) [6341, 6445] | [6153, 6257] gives 93.2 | 9.49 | 9.82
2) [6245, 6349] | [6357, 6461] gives 92.7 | 9.86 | 9.40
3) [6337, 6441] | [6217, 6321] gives 93.6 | 9.49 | 9.86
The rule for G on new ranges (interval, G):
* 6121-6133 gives 0.12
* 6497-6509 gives 0.18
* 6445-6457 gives 0.14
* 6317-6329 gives 0.13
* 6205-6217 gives 0.07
